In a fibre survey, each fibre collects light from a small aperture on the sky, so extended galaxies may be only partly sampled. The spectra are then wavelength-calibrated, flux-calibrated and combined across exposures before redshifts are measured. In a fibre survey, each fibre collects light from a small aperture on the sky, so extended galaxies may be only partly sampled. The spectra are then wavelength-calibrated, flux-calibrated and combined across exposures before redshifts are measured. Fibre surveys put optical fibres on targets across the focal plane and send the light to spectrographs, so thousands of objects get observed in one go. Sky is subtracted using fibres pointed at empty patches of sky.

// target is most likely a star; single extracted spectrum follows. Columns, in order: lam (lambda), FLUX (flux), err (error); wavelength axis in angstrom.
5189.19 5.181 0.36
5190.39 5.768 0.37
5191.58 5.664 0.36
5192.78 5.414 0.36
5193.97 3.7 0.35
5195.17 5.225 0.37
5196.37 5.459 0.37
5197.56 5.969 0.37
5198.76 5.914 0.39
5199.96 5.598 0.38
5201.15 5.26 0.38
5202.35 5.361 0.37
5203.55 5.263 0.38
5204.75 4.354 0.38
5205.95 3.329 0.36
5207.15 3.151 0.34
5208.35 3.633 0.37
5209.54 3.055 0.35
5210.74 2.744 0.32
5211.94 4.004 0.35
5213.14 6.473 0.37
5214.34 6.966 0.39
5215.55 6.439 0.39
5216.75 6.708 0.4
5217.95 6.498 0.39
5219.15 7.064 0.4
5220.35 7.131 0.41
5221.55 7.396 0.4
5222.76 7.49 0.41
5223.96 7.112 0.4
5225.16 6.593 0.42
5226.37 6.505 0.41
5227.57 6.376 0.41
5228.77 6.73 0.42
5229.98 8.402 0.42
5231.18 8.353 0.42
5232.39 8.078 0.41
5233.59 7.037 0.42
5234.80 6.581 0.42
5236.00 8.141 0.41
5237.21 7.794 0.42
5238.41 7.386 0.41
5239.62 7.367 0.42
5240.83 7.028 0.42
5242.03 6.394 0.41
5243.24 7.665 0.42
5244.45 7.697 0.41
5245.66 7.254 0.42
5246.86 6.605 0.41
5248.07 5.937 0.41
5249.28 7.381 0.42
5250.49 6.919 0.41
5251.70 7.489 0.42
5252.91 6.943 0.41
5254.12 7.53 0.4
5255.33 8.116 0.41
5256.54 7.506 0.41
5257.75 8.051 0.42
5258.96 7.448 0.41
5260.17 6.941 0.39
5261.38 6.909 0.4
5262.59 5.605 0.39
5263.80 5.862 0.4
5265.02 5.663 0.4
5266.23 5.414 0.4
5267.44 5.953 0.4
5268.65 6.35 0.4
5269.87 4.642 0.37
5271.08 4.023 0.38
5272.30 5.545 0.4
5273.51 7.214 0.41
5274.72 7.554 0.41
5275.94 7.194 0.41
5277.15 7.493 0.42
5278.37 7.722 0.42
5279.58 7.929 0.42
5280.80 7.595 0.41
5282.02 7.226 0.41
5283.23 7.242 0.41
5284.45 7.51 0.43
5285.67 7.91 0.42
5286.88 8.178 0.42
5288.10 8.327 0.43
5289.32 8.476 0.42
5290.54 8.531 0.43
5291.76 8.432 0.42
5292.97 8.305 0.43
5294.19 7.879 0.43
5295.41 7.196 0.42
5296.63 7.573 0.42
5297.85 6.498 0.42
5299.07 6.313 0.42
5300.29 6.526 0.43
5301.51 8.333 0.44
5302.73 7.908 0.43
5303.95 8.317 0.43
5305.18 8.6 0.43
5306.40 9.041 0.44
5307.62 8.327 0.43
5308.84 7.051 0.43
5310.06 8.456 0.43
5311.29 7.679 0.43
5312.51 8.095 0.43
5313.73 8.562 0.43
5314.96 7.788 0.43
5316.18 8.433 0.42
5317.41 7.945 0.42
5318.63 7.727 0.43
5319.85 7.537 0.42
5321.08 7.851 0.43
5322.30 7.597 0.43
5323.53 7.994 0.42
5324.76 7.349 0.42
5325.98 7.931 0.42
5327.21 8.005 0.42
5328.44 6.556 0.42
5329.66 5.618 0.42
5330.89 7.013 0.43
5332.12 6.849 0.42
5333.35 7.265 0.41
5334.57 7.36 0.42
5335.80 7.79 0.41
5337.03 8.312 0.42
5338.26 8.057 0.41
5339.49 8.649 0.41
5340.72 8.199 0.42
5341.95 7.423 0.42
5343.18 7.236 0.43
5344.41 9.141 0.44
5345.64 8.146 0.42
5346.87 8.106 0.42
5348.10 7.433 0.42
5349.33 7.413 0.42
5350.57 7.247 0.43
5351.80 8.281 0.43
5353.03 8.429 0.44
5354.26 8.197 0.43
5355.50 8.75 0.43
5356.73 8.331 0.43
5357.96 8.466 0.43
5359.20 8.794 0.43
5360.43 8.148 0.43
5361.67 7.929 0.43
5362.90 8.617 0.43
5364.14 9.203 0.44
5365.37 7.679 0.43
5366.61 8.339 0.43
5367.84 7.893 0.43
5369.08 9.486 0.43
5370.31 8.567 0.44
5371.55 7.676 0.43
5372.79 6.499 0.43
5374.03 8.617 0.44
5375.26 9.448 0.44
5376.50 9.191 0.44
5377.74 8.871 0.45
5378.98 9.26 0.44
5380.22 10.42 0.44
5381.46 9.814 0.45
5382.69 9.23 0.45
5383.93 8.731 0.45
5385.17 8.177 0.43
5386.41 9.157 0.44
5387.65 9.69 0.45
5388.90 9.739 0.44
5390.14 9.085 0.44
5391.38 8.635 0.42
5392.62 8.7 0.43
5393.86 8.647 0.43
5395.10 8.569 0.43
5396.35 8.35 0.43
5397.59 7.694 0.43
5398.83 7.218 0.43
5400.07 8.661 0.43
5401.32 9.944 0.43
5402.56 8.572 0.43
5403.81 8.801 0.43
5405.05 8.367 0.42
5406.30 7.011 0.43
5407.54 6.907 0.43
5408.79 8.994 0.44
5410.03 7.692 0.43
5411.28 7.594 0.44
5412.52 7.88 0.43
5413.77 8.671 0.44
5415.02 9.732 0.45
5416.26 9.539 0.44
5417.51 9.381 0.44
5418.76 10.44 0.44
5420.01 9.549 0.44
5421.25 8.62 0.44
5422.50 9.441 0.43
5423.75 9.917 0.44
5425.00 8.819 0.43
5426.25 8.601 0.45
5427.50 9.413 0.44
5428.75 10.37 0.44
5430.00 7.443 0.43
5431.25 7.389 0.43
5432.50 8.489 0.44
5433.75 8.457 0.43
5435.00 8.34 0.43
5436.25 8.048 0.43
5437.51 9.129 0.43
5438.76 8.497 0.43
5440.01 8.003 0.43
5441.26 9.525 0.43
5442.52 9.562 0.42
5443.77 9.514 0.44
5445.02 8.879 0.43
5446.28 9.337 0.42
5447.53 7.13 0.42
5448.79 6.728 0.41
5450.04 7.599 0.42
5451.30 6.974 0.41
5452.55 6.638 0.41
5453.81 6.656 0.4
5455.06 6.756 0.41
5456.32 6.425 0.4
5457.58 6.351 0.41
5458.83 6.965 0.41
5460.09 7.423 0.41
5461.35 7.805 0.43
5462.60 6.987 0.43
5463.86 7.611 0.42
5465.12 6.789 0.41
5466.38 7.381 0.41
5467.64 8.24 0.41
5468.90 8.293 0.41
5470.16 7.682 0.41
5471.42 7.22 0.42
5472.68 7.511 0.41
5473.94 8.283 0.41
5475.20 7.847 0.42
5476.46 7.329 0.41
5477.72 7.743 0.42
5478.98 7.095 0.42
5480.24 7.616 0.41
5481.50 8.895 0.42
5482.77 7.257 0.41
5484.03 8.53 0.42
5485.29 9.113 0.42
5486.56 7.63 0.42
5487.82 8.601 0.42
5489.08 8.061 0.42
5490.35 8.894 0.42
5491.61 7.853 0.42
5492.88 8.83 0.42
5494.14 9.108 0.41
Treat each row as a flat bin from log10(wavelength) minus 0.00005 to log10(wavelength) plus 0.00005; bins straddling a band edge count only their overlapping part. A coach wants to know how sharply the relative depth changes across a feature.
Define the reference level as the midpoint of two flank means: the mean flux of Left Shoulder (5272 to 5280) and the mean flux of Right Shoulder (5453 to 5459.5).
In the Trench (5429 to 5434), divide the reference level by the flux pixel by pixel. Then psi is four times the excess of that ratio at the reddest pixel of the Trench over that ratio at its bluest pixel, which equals -0.45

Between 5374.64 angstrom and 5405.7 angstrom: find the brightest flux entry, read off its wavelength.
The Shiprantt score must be 5380.22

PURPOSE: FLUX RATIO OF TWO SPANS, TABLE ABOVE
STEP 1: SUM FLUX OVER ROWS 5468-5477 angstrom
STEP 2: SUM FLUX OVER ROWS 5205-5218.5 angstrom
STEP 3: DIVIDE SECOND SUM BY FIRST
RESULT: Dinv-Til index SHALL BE 1.0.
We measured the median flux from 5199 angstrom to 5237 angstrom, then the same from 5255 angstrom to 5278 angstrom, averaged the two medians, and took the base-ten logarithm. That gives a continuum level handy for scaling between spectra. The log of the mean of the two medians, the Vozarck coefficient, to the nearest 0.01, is 0.83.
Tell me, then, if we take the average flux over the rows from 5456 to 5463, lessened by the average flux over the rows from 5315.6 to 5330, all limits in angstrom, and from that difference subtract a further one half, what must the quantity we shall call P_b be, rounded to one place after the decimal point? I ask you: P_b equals -1.1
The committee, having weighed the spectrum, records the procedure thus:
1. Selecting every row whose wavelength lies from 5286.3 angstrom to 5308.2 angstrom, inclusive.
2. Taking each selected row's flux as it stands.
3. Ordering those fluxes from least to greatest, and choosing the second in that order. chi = 6.498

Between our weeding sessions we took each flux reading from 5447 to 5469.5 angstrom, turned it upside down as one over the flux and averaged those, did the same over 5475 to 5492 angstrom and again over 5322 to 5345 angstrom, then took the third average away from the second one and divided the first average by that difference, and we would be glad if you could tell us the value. -18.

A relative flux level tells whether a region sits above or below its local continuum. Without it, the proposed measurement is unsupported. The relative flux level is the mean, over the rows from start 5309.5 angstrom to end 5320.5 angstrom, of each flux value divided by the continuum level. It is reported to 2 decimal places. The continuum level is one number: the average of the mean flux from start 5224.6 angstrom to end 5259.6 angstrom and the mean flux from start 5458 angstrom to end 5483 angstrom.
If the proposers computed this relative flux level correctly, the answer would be 1.08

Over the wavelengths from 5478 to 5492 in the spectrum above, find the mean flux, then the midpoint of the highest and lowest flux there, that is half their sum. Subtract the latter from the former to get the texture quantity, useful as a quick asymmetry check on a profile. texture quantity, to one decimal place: 0.0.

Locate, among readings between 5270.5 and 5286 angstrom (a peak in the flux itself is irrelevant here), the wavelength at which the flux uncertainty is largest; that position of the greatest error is 5284.45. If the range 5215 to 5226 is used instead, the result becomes 5225.16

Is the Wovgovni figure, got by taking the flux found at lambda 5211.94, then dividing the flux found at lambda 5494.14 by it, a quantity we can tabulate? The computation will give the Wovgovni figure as 2.3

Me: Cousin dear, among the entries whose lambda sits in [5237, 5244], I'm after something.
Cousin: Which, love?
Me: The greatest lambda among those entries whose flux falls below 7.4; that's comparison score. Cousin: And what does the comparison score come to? 5242.03 angstrom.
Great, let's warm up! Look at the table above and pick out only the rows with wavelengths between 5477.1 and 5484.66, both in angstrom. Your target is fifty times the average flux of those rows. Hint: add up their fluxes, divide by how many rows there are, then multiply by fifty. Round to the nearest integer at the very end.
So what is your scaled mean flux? 393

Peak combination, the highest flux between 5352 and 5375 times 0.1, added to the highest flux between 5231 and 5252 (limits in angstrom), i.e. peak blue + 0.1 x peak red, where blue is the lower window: 9.3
